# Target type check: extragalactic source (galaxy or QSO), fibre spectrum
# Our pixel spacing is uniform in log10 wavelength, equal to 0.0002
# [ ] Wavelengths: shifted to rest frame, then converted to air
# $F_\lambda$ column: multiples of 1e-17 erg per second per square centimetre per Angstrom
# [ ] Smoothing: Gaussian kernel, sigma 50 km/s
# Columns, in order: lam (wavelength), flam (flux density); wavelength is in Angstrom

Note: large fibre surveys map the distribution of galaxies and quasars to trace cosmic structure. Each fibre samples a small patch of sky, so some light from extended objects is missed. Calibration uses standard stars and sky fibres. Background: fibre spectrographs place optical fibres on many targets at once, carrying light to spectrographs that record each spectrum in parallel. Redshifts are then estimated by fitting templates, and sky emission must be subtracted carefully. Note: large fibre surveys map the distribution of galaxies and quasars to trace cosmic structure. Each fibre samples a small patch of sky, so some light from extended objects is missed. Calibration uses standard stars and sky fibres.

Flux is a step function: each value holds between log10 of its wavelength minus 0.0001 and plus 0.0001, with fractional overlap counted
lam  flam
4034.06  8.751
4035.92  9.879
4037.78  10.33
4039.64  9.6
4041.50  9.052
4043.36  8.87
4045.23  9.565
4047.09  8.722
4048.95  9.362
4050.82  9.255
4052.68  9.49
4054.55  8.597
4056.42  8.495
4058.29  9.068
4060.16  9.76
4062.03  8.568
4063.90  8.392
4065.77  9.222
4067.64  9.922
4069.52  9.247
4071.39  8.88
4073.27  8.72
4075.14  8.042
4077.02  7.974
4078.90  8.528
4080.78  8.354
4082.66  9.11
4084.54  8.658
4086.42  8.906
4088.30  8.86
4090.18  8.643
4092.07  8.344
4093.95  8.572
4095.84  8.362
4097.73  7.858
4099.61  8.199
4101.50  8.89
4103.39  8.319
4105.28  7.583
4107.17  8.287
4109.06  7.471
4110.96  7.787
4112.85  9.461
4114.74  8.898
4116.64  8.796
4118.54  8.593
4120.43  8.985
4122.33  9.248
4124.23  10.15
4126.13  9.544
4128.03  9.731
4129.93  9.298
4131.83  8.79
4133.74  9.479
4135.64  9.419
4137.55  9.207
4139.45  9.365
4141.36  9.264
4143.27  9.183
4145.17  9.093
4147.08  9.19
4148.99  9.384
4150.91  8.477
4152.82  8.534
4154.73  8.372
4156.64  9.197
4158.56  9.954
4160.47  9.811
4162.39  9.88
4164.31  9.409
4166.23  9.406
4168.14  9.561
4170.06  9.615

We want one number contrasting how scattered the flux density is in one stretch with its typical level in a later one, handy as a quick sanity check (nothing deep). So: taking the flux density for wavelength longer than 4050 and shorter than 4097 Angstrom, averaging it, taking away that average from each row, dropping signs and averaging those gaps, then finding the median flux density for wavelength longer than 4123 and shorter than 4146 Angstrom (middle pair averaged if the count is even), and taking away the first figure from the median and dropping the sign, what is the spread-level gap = 8.94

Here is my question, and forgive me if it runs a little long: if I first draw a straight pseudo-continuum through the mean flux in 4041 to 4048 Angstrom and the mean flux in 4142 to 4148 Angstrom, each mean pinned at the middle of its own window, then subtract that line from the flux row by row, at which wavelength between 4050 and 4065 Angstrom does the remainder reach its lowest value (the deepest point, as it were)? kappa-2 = 4063.90 Angstrom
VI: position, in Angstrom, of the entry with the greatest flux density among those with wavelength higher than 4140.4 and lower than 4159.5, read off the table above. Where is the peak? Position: 4158.56 Angstrom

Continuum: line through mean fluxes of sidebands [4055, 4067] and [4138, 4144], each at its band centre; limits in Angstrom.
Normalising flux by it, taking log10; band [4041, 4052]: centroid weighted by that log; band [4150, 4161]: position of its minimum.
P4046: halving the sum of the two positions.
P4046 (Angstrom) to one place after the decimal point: 4100.8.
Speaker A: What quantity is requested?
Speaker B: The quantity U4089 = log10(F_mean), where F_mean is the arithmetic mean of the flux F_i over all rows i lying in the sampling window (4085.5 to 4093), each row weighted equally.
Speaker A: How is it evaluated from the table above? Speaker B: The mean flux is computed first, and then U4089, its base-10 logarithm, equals 0.939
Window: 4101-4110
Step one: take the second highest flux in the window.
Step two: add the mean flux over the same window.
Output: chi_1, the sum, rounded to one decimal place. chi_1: 16.4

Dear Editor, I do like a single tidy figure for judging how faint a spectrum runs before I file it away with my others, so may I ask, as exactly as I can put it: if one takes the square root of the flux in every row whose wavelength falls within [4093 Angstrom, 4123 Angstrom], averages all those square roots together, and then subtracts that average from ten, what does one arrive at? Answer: 7.09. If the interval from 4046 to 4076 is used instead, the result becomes 7.00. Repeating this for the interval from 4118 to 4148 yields 6.95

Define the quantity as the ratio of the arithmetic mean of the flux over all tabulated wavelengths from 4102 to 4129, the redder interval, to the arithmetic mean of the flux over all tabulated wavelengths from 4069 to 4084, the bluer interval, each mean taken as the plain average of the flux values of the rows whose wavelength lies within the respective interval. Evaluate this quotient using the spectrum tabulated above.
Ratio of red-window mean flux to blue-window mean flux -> 1.02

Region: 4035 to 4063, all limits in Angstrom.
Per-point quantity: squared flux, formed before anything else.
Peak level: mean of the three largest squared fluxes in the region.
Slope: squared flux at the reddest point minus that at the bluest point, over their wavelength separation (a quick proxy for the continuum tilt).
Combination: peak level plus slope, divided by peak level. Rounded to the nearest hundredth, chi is 0.99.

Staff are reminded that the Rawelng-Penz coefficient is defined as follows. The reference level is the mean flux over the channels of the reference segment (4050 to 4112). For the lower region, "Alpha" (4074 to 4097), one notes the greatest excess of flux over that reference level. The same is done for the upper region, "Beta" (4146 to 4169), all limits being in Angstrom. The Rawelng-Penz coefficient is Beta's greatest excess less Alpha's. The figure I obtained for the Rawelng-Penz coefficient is 0.8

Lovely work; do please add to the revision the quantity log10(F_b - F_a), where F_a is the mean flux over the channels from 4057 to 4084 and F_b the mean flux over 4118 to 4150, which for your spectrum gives -0.3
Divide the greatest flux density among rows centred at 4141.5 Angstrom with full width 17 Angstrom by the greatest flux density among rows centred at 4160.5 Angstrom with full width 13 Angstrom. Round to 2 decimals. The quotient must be 0.95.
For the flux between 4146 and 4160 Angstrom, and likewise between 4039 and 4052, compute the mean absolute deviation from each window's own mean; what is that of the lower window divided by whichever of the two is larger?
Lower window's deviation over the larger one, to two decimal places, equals 0.58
